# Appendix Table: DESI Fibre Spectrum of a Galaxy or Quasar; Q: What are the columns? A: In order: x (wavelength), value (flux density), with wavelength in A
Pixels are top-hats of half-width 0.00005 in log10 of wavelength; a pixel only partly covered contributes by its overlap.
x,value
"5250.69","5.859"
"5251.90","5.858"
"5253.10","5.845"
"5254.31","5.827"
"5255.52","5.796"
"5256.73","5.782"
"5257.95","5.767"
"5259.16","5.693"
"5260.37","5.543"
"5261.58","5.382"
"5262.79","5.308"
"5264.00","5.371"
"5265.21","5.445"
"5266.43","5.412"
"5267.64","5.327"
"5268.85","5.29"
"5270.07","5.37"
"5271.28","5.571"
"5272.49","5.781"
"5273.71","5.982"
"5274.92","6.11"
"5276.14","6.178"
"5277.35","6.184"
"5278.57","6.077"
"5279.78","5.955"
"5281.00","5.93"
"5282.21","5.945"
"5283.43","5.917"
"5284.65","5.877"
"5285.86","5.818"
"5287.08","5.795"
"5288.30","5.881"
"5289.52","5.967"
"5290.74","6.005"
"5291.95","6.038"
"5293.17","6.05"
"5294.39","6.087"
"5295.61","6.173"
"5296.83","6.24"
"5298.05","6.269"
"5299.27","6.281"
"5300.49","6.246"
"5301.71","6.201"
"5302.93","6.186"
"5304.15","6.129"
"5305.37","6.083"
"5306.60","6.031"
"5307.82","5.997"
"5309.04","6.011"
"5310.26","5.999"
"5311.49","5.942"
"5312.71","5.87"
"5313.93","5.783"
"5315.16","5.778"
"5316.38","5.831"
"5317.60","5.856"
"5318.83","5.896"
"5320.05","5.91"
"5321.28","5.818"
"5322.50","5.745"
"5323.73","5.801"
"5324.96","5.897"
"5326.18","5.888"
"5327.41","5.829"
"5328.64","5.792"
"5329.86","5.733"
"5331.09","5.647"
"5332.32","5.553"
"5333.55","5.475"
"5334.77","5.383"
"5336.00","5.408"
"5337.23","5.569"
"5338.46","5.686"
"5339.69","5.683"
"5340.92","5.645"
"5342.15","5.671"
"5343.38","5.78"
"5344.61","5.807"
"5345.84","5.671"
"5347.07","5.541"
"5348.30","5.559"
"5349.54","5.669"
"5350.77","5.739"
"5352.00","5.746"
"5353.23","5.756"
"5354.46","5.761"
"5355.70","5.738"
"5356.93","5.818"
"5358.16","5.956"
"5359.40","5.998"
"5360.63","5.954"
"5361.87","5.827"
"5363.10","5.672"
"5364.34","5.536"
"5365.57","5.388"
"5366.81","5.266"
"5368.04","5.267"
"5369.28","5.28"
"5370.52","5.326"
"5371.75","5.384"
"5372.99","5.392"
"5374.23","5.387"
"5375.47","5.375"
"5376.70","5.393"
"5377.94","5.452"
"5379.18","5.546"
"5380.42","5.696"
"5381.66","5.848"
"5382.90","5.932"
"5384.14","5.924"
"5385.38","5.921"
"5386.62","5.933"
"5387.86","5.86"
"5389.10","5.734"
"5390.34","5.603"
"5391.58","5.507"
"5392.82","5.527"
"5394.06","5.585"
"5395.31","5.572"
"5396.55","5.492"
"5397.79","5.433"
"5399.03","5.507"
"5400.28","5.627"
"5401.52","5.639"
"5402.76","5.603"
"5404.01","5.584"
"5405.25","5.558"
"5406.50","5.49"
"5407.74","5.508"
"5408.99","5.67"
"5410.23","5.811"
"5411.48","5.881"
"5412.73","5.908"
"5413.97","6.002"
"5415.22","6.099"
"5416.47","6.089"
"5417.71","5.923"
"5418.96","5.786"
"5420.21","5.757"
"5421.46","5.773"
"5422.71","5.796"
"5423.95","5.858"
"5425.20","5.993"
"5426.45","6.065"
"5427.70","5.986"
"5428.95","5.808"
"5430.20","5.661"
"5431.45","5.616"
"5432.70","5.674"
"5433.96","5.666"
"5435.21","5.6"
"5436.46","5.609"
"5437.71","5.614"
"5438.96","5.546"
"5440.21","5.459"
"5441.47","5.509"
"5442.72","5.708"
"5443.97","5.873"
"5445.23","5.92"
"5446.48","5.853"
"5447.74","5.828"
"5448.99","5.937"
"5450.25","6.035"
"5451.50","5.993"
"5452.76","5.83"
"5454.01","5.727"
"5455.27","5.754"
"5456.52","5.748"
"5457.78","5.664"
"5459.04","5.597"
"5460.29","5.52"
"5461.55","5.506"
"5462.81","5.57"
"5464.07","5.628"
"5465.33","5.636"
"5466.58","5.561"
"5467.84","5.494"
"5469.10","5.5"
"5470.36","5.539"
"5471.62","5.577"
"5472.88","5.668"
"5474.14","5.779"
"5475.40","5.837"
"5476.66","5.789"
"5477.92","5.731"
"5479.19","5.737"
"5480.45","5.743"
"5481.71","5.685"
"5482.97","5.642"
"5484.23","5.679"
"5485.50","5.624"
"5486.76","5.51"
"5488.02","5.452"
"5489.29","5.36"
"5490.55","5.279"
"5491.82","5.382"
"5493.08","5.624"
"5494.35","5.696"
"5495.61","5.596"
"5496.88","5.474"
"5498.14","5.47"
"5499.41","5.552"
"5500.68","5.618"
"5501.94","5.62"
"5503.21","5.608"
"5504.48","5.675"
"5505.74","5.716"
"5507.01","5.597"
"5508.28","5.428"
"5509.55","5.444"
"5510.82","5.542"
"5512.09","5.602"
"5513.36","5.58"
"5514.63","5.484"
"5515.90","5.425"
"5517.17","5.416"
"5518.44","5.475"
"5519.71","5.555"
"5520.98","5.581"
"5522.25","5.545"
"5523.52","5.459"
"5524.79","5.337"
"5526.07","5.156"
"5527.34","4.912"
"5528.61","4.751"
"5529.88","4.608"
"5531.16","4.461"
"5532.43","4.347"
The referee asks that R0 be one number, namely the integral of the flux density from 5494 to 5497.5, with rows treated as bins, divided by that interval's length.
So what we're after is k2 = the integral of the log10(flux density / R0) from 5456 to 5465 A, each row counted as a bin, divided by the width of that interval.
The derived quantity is 0.00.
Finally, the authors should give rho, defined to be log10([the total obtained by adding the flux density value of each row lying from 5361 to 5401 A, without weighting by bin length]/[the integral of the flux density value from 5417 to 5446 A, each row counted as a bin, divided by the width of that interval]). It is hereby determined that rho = 1.49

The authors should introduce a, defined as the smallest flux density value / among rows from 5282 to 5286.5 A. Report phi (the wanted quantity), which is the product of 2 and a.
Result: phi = 11.6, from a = 5.818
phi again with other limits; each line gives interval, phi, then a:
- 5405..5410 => 11.0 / 5.49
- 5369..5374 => 10.6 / 5.28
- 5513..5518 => 10.8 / 5.416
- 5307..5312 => 11.9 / 5.942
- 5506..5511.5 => 10.9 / 5.428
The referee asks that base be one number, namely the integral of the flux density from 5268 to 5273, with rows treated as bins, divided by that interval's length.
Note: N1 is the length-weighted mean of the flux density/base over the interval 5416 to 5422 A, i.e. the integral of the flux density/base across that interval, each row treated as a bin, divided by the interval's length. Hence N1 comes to 1.07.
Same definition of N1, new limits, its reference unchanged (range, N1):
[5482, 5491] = 1.00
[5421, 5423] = 1.05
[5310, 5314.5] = 1.07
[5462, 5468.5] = 1.02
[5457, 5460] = 1.02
